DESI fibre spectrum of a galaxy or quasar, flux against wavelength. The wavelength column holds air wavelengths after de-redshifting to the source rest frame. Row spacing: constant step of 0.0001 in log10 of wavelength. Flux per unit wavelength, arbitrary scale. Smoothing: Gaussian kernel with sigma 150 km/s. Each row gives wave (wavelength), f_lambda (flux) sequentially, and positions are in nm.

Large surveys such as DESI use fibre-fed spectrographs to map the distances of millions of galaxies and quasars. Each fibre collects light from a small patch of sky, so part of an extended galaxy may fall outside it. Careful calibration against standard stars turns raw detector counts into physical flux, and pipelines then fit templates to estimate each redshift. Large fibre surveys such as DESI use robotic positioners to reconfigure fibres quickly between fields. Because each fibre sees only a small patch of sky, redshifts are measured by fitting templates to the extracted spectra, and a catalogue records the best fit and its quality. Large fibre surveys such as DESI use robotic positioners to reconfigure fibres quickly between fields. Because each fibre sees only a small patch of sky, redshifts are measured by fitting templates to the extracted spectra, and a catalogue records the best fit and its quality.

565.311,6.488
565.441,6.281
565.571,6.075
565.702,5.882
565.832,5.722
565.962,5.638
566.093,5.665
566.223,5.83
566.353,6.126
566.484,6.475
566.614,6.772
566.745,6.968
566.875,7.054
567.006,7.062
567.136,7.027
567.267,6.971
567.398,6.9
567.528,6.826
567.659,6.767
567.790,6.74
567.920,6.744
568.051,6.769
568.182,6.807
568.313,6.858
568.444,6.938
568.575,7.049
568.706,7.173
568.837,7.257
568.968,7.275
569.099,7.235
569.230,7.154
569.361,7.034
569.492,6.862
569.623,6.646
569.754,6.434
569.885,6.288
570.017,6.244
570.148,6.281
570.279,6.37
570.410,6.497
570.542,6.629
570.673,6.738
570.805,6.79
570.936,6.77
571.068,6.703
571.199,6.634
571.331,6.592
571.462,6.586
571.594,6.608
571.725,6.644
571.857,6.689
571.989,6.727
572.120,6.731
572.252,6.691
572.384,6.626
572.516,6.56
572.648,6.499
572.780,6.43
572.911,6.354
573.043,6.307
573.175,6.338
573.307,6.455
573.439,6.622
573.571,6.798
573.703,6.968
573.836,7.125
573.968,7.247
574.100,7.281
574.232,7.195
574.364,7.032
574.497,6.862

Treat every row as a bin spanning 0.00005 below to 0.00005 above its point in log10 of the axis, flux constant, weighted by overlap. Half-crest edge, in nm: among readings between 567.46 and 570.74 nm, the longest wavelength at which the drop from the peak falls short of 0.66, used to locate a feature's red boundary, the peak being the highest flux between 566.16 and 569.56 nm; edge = 570.673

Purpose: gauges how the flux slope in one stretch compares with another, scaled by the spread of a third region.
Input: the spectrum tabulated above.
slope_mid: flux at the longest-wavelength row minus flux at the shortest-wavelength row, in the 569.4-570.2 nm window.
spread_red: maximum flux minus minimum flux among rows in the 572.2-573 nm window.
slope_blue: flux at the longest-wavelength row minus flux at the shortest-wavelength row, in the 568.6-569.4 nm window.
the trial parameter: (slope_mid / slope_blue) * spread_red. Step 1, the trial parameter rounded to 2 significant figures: 1.4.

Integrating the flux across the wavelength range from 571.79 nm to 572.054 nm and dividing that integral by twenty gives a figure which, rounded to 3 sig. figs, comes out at 0.0883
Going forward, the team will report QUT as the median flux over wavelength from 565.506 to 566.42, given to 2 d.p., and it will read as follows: 5.83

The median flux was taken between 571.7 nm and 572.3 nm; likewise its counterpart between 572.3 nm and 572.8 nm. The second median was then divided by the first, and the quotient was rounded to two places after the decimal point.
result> 0.98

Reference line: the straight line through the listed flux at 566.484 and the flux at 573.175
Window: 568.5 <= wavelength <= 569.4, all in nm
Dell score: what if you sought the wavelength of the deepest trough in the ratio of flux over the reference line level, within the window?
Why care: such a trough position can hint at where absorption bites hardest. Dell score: 568.575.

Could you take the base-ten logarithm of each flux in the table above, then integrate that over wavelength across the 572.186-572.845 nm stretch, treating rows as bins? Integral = 0.538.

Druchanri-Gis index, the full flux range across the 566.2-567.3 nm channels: 1.23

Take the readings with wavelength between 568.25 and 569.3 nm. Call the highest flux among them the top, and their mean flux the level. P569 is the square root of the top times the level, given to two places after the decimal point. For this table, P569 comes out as 7.20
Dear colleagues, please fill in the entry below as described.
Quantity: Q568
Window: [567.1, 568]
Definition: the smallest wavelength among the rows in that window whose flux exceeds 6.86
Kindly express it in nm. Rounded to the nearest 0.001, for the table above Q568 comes 567.136 nm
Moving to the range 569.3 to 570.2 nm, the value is 569.361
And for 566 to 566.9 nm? 566.745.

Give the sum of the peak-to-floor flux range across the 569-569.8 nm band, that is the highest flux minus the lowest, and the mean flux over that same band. 7.7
